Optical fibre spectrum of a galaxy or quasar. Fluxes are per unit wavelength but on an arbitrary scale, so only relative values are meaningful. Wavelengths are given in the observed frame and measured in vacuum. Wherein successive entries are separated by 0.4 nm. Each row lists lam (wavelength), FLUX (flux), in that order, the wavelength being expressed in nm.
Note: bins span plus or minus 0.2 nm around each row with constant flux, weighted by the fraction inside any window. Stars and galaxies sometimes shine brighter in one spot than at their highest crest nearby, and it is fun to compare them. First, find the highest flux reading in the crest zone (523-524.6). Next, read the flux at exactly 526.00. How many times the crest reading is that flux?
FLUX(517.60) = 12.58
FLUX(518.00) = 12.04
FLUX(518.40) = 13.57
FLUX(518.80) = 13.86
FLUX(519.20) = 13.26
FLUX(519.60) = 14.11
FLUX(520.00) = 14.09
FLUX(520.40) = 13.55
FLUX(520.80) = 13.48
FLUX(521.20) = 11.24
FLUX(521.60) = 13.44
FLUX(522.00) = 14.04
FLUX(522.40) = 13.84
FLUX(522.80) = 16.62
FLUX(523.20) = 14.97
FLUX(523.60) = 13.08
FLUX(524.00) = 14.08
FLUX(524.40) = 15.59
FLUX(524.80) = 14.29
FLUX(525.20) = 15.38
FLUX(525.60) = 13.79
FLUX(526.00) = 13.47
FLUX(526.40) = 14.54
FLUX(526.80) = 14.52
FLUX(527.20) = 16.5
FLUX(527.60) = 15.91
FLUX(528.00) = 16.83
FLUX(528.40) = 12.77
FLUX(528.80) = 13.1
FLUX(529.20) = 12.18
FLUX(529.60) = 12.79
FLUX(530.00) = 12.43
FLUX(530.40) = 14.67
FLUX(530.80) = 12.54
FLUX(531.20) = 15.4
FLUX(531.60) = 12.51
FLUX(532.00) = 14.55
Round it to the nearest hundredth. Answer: 0.86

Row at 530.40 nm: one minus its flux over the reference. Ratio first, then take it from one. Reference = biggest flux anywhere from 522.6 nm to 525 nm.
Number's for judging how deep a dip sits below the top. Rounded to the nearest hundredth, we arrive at 0.12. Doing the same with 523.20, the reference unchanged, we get 0.10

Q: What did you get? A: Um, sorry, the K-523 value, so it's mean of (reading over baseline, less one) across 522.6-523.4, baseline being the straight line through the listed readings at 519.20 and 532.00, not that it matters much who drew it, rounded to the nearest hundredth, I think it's 0.16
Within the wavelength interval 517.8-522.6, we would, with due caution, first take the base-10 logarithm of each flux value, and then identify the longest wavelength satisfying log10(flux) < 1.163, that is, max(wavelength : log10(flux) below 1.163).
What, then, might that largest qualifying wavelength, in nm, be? 522.40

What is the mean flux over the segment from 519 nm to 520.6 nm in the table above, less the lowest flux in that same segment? 0.5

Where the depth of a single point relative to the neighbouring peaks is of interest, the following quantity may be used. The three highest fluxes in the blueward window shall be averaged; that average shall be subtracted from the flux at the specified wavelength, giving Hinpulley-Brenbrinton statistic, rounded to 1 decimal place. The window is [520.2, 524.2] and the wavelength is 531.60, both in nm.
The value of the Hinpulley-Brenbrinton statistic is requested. -2.7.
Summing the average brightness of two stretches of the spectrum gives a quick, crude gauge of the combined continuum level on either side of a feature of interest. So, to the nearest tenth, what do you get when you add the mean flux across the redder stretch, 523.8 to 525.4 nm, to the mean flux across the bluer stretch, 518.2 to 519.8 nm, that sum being 28.5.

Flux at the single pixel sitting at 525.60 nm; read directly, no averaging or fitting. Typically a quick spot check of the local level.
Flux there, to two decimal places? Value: 13.79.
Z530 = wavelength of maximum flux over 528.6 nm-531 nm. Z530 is 530.40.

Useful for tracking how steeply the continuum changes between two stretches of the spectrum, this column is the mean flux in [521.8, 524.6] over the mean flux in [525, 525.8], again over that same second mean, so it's 0.069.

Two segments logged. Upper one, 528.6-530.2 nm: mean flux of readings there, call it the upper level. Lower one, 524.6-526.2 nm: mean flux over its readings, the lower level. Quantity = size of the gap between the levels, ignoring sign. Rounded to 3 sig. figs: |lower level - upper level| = 1.61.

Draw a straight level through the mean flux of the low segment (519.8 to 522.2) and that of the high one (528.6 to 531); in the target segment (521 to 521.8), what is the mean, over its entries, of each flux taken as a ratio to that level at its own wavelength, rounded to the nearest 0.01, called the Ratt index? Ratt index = 0.93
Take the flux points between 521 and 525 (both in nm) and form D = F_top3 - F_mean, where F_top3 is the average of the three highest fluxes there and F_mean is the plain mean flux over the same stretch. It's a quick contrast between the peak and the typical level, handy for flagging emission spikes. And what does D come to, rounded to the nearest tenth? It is 1.6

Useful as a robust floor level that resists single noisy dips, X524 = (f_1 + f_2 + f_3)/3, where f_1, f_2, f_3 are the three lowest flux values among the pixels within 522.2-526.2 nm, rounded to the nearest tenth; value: 13.4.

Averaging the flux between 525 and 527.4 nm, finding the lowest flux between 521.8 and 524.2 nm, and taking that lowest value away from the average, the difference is 1.6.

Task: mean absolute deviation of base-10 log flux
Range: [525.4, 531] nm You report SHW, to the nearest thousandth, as 0.039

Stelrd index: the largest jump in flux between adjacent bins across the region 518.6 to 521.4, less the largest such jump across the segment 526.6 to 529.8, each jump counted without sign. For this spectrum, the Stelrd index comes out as -1.8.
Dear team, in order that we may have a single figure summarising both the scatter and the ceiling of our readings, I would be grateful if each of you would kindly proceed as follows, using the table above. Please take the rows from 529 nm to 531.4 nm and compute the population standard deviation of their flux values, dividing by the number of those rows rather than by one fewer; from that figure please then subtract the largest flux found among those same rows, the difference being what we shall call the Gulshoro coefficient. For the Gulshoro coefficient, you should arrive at -14.2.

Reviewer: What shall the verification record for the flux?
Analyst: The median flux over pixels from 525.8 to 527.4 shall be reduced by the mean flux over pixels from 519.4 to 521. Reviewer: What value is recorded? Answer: 0.7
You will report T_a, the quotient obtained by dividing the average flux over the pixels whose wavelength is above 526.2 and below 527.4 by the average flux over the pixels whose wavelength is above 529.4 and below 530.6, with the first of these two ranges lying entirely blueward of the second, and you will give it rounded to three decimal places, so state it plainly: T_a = 1.142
